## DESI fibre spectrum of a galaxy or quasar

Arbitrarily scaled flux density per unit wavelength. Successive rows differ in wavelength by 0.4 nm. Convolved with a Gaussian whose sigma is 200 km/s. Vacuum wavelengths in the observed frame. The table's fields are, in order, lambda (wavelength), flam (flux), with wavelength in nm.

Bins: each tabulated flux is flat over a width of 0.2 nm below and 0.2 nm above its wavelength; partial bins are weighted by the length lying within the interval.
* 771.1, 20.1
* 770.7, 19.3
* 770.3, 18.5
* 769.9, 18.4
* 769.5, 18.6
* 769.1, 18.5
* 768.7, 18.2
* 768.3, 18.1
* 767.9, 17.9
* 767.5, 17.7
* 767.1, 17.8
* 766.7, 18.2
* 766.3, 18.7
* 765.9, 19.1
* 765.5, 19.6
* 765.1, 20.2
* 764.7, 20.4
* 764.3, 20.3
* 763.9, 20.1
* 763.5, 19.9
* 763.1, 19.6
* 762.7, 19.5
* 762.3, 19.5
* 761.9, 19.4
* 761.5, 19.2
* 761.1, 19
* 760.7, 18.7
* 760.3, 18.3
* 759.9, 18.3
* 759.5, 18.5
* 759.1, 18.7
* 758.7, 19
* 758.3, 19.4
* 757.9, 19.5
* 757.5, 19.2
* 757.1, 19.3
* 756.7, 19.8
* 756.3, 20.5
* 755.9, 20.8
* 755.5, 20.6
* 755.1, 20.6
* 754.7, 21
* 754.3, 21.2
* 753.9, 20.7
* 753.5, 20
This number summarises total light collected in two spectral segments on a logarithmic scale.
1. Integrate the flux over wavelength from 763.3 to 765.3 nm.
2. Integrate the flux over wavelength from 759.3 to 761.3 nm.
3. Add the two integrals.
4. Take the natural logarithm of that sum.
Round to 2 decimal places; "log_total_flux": 4.35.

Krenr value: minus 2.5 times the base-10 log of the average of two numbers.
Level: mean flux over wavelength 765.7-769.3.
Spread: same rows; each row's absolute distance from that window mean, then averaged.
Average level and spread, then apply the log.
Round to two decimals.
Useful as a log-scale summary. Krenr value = -2.42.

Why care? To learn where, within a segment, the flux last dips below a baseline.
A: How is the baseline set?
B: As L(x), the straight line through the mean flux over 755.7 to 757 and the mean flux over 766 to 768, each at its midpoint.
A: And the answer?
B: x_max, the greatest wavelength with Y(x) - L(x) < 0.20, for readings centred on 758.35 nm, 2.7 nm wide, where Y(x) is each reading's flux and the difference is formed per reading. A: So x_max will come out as 759.5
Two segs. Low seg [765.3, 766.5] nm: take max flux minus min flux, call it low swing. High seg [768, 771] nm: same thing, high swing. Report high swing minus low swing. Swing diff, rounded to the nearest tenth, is 0.3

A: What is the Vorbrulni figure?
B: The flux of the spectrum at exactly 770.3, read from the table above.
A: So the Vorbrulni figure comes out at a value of 18.5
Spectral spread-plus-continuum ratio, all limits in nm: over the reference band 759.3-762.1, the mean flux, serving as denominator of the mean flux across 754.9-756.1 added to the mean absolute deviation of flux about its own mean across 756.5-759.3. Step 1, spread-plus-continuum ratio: 1.115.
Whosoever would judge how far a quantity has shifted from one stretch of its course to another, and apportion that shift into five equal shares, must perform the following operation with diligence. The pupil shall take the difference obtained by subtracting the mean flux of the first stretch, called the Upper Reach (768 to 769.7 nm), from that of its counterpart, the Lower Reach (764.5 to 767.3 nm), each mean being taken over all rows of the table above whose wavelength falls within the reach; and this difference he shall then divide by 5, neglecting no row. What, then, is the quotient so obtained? 0.16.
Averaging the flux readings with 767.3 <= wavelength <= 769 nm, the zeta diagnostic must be 18.0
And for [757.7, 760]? 18.9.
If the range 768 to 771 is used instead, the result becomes 18.5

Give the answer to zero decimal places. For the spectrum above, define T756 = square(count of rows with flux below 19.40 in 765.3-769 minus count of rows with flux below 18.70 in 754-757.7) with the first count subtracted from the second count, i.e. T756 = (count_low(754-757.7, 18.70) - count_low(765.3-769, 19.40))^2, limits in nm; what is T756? 64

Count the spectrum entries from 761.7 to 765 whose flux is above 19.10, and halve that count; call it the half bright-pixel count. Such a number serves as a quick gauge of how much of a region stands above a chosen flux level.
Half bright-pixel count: 4.0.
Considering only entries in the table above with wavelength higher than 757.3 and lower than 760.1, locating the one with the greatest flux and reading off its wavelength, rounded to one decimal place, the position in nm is 757.9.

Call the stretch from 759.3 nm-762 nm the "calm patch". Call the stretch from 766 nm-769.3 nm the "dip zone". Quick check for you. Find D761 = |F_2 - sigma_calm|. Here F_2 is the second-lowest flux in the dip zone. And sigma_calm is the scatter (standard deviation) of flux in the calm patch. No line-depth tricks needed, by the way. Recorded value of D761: 17.4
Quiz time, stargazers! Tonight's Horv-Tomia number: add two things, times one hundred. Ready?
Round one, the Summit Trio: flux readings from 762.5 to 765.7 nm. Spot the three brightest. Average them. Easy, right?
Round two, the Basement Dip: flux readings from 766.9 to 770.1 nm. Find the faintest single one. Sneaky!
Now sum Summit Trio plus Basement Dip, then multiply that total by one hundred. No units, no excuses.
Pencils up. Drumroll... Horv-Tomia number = 3800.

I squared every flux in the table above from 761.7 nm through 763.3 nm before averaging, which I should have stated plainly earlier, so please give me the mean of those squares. 380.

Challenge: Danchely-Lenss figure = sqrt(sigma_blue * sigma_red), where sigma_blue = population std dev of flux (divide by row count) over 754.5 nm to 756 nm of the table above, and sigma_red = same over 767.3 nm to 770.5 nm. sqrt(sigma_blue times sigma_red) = 0.223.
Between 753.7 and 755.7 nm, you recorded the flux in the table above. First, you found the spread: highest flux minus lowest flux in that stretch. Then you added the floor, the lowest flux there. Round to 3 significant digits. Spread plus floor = 21.2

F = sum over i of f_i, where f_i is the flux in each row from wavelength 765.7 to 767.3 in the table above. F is 74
